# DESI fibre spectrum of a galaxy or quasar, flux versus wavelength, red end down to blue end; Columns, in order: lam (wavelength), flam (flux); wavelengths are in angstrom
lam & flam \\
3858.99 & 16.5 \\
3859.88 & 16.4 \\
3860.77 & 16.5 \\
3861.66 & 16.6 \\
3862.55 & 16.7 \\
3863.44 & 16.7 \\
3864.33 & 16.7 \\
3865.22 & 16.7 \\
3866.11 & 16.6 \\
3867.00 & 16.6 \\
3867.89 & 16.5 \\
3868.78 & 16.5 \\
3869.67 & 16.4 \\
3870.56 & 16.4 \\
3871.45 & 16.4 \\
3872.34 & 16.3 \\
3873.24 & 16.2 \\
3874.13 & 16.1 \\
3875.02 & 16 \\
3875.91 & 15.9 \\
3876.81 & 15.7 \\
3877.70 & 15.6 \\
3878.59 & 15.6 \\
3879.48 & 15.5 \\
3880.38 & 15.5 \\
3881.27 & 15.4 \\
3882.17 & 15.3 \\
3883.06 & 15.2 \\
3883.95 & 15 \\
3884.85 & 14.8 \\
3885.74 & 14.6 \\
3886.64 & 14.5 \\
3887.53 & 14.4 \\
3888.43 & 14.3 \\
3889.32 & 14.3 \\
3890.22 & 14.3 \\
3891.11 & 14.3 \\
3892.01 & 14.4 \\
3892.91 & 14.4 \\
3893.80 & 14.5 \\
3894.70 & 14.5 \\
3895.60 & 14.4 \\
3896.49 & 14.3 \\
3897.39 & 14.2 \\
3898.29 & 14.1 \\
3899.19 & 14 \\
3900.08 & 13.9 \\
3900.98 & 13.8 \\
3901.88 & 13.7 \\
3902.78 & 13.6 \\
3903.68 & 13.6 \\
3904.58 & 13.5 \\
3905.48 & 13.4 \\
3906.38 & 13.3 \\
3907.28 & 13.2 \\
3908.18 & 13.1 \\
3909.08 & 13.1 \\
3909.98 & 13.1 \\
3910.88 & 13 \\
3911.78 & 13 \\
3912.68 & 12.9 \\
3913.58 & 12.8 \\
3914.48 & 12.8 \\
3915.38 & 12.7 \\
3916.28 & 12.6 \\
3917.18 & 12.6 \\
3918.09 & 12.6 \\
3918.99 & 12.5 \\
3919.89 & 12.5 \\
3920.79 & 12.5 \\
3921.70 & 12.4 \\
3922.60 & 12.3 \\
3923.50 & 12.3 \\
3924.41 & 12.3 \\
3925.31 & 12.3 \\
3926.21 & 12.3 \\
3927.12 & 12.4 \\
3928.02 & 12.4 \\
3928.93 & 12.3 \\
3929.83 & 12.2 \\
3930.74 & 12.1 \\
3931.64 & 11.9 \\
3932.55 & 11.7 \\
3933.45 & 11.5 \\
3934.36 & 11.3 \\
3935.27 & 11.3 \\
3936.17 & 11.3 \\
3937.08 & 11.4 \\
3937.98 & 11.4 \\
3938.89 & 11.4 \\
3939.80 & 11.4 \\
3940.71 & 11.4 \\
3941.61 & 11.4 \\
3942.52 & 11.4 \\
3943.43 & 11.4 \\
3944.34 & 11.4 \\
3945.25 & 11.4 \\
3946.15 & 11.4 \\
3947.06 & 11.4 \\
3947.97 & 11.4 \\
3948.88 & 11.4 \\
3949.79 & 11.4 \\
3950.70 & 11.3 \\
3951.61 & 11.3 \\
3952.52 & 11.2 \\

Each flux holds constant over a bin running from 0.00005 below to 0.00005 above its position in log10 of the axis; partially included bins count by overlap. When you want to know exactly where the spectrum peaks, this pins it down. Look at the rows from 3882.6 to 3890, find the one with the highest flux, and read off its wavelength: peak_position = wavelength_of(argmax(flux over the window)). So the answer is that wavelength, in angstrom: 3883.06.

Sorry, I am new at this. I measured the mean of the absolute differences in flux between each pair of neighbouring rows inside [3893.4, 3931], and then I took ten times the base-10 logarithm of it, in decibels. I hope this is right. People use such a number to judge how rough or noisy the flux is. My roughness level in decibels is -12.0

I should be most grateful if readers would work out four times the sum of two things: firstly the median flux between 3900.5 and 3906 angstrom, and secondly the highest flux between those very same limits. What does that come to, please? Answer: 110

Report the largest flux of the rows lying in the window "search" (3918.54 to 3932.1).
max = 12.5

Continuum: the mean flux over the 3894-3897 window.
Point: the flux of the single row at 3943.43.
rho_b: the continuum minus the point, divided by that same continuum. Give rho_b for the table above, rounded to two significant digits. 0.21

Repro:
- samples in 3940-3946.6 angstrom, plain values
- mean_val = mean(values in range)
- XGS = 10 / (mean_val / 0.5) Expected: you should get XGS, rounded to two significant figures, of 0.44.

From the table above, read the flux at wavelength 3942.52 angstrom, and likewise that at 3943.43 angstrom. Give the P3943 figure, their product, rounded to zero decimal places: 130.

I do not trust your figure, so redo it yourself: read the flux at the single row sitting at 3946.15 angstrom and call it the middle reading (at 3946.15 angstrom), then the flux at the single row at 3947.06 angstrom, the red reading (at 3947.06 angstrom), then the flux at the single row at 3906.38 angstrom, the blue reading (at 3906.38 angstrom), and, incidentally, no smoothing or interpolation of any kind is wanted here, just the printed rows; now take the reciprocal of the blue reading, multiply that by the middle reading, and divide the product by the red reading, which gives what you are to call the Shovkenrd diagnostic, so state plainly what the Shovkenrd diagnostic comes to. 0.075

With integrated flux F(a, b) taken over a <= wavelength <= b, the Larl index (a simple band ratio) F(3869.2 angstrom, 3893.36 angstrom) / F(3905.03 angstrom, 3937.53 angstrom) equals 0.91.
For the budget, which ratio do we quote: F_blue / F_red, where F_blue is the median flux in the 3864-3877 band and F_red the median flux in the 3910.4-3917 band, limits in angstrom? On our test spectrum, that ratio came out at 1.28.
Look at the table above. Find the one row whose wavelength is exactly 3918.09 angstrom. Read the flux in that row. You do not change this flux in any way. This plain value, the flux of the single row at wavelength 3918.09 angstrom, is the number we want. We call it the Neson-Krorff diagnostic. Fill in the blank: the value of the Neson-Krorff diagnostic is 12.6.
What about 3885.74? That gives 14.6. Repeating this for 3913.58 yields 12.8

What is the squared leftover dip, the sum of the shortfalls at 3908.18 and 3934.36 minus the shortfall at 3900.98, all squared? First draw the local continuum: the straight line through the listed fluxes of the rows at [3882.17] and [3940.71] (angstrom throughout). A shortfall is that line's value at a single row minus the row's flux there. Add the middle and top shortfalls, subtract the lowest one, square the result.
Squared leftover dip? 0.55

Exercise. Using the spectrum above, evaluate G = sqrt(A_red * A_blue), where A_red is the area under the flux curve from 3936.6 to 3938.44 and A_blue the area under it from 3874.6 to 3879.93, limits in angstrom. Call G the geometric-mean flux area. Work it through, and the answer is 42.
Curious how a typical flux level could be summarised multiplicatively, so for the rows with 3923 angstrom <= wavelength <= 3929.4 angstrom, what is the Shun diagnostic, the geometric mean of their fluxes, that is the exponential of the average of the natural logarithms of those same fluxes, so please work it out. 12.3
